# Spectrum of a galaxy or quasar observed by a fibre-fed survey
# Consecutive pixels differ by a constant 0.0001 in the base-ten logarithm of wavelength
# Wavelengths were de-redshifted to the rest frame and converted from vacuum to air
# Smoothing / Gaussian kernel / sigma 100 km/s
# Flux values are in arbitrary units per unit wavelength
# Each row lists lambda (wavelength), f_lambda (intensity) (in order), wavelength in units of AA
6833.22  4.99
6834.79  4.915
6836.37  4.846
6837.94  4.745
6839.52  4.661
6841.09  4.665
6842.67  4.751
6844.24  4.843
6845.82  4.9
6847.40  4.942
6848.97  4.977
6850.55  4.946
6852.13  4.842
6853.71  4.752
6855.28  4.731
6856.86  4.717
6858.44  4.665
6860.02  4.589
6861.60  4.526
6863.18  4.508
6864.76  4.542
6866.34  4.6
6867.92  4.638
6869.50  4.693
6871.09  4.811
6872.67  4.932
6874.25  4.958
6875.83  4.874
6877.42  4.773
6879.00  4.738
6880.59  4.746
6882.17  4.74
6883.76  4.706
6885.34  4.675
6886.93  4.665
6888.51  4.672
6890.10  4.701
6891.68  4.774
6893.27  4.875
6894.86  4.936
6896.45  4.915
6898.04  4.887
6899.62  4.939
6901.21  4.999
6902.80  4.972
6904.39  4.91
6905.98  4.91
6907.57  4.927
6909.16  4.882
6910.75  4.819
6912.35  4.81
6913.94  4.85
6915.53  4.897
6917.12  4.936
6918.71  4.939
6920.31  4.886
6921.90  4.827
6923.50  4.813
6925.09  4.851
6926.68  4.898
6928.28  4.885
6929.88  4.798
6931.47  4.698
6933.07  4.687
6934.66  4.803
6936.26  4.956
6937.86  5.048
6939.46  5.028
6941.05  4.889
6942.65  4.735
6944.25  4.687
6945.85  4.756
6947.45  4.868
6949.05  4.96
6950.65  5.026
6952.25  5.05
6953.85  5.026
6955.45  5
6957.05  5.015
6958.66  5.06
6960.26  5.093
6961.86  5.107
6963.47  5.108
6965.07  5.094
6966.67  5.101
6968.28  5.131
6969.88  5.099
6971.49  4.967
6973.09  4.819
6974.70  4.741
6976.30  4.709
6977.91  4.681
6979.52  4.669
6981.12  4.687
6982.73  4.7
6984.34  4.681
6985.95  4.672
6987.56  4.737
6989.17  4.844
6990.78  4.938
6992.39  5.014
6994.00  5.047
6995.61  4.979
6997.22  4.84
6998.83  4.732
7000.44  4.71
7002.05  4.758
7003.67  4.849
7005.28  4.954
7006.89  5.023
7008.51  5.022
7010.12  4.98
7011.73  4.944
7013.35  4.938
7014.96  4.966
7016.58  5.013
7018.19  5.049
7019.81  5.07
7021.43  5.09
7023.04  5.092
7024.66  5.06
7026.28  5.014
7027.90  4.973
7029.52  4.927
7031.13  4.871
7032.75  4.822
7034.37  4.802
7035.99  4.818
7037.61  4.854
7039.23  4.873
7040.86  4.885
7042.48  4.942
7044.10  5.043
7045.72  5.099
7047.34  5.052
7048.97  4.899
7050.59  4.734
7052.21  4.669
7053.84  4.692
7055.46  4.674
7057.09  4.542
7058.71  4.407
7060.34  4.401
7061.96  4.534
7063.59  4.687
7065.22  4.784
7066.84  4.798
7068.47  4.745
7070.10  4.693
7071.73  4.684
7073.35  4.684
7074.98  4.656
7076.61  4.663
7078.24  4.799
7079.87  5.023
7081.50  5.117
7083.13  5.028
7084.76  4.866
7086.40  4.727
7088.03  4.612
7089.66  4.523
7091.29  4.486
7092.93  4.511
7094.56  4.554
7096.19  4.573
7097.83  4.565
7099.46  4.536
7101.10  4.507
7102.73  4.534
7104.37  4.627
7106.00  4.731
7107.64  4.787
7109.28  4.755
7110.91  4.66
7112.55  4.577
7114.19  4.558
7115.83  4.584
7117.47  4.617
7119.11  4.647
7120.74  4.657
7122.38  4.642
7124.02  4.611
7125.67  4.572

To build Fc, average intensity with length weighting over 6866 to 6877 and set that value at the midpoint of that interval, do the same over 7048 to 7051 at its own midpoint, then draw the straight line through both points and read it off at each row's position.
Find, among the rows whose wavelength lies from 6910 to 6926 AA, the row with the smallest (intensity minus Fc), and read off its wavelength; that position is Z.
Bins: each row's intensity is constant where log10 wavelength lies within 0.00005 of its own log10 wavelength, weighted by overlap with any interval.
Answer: 6912.35 AA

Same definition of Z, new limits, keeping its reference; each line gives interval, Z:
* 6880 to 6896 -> 6886.93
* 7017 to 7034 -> 7032.75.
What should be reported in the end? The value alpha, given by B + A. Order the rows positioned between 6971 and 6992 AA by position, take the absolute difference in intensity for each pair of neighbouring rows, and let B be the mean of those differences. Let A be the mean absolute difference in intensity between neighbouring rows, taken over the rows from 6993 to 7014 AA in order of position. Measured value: 0.113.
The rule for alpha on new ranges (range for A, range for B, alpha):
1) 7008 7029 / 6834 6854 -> 0.096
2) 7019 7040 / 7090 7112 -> 0.079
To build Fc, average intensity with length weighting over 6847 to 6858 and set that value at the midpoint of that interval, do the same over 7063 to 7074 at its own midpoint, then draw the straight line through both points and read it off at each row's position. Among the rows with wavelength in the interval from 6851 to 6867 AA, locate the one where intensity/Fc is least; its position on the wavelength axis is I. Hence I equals 6863.18 AA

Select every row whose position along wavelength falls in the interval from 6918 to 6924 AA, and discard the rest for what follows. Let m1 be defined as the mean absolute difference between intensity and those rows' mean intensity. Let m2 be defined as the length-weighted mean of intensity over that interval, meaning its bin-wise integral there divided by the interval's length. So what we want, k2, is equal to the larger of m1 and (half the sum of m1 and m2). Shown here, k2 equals 2.45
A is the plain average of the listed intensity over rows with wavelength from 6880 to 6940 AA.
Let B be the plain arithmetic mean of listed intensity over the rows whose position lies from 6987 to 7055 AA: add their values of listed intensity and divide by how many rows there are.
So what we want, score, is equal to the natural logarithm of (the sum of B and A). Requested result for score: 2.28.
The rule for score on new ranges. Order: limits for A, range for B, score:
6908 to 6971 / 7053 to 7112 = 2.26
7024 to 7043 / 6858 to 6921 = 2.27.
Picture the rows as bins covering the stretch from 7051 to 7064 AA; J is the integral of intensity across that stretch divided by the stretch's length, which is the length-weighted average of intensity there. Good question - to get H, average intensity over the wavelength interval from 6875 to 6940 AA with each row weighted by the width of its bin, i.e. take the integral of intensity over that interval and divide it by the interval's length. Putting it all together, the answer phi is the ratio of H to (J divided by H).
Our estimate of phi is 5.13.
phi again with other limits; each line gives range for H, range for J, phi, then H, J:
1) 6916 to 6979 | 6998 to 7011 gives 4.95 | 4.92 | 4.88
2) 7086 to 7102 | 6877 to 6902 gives 4.33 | 4.56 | 4.80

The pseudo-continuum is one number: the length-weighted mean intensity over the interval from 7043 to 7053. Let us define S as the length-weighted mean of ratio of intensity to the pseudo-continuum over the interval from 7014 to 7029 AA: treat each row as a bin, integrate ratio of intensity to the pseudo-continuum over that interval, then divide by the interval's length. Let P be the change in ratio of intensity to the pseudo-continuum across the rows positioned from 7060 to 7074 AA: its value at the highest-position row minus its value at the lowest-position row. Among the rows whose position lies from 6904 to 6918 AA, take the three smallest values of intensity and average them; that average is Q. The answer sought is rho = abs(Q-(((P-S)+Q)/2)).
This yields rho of 2.896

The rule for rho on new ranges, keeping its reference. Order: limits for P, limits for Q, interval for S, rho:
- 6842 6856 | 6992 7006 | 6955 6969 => 2.885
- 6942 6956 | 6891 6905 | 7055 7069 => 2.865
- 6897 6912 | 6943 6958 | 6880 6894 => 2.873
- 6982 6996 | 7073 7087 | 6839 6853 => 2.797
